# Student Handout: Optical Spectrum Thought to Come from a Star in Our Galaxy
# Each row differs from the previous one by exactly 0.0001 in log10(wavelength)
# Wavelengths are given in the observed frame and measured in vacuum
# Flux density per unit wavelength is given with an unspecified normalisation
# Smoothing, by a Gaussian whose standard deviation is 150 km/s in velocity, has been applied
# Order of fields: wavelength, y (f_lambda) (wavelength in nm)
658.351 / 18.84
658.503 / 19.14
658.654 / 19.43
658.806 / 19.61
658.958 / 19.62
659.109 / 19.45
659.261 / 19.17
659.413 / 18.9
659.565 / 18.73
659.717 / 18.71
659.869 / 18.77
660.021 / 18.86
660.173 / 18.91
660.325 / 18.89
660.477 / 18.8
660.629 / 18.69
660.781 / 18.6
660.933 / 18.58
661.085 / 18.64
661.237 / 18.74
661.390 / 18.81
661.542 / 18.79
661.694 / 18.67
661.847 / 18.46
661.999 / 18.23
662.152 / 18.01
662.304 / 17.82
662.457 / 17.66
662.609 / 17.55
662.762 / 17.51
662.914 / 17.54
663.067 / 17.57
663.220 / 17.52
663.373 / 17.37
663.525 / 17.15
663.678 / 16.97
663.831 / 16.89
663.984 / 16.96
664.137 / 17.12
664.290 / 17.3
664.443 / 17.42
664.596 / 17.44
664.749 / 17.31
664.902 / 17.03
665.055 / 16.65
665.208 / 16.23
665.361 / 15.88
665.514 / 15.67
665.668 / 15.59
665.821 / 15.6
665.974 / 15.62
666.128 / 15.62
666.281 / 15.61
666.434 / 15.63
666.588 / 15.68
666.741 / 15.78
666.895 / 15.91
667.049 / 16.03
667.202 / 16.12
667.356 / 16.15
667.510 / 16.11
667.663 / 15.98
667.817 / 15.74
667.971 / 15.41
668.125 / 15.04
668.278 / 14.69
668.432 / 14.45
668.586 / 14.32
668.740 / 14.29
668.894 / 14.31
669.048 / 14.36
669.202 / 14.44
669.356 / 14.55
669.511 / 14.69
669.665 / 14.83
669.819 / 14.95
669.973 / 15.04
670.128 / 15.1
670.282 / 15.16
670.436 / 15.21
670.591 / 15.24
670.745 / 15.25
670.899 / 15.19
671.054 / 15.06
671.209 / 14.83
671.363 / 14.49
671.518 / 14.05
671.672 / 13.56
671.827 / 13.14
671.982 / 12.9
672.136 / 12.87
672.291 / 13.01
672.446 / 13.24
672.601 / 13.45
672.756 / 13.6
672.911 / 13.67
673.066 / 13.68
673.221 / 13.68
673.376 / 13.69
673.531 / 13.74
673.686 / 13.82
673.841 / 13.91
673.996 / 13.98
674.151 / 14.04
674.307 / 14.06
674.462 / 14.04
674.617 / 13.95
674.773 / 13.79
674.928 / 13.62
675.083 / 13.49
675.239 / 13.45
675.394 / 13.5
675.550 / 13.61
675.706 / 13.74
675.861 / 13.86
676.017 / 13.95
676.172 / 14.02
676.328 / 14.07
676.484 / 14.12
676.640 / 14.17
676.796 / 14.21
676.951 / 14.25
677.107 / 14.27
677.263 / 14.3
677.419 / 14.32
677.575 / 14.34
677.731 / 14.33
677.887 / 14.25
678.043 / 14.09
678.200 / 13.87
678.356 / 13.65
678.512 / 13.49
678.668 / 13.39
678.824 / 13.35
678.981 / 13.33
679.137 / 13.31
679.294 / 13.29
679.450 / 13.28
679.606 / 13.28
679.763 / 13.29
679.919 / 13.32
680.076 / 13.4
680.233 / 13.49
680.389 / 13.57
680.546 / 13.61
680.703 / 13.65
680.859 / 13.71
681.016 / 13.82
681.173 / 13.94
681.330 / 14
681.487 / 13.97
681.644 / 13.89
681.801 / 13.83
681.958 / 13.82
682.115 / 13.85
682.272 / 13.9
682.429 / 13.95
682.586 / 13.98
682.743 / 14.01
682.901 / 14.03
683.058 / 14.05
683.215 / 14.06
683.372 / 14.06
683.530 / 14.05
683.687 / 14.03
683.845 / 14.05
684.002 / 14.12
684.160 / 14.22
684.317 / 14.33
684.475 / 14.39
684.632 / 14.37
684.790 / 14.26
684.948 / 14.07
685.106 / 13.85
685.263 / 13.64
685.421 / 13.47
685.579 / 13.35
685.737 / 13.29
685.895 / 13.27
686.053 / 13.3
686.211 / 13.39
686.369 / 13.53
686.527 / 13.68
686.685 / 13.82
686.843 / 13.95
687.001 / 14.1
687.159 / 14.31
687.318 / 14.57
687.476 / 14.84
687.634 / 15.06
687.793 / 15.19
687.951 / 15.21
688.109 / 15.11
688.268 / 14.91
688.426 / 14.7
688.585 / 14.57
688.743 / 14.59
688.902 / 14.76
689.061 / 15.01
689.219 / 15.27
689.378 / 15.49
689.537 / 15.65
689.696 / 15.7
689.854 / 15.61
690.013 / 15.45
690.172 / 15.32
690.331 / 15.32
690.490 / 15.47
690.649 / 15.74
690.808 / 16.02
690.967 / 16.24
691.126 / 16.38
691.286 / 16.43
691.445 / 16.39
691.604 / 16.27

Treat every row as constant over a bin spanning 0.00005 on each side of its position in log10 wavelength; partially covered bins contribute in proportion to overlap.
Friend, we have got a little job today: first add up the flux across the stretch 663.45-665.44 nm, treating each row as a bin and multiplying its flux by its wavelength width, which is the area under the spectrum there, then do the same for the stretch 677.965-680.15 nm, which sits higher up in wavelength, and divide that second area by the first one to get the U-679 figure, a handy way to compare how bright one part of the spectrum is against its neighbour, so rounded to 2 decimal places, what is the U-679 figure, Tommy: 0.87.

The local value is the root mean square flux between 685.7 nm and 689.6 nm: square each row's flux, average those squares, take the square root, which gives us 14.5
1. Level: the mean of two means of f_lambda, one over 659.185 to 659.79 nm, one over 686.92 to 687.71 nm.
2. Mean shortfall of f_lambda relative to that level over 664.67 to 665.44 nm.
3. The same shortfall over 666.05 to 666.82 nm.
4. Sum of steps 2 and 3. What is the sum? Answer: 1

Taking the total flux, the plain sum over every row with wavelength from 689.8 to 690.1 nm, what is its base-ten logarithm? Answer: 1.492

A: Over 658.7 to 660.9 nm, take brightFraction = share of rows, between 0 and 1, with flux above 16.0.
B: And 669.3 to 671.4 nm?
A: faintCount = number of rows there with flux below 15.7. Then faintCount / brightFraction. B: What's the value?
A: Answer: 14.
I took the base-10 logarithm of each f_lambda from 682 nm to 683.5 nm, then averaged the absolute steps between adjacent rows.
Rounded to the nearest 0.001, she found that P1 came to 0.001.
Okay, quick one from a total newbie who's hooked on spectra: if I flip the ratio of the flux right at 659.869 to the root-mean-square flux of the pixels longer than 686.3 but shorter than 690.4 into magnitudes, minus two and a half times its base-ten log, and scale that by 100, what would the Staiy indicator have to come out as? -25.4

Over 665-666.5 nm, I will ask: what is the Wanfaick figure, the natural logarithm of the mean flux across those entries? 2.76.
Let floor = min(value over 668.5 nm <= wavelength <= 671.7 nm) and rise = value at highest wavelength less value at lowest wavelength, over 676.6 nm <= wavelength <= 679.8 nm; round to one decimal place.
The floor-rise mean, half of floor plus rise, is 6.3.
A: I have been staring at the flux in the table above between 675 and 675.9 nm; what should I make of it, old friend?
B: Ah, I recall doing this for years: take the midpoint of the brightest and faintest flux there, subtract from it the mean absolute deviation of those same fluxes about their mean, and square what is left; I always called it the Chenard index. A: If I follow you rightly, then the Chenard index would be 183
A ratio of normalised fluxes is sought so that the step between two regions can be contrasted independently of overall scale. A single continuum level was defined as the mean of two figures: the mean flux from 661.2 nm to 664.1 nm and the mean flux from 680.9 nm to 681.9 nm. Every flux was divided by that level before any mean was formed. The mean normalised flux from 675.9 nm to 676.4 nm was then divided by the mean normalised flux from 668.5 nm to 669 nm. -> 0.98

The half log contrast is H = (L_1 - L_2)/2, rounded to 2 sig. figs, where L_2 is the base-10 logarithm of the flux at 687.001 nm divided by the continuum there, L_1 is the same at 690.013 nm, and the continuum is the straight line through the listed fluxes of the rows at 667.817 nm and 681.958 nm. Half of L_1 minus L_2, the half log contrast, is 0.027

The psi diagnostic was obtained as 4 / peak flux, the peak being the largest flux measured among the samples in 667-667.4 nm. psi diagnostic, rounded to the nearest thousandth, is 0.248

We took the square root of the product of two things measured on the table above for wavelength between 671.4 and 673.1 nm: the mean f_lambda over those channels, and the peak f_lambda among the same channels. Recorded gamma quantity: 14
